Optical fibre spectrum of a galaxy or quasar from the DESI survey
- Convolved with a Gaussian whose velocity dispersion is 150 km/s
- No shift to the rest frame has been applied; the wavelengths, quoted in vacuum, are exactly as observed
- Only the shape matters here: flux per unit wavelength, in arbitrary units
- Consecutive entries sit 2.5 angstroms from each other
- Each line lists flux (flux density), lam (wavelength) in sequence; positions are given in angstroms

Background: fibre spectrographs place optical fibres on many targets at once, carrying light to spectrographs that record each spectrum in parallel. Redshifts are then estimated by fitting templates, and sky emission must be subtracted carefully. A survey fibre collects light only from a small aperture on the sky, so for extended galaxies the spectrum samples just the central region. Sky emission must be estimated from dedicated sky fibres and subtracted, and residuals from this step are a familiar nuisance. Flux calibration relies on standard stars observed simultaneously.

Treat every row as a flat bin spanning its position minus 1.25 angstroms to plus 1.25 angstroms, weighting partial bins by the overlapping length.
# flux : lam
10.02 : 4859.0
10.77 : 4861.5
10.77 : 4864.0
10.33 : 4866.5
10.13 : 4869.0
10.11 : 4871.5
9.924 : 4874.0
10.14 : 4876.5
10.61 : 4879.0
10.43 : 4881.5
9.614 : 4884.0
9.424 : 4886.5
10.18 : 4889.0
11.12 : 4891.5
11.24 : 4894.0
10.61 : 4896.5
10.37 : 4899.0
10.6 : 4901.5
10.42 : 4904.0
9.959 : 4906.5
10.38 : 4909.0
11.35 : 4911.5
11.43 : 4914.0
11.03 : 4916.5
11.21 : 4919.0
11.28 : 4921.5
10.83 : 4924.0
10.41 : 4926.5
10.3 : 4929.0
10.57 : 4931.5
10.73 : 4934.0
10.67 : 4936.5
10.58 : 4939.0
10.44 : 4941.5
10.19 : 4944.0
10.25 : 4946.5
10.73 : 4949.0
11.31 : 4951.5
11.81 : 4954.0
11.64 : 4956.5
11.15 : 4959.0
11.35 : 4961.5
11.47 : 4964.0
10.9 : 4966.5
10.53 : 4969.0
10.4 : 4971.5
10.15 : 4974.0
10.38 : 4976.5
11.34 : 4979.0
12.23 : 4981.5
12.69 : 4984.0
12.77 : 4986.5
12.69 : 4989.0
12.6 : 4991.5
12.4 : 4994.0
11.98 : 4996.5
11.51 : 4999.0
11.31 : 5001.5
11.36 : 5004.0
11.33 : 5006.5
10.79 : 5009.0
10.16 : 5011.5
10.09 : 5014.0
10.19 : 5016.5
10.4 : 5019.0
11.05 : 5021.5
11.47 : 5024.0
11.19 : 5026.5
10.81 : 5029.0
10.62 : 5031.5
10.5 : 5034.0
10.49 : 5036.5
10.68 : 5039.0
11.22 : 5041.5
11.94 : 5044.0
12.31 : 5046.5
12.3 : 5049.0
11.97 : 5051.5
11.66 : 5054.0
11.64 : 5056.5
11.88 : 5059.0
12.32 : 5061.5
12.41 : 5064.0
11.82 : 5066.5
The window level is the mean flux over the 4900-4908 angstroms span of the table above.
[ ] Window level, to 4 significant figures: 10.33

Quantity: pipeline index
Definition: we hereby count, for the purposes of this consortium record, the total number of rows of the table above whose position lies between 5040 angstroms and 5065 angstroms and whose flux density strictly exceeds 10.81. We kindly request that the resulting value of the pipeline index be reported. 10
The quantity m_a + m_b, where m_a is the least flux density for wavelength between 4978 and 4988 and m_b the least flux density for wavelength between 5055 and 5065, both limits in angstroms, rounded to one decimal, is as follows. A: 23.0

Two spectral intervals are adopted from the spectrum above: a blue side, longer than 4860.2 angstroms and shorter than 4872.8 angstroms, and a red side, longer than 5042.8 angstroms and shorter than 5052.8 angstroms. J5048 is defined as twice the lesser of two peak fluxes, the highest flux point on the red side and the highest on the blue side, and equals 21.5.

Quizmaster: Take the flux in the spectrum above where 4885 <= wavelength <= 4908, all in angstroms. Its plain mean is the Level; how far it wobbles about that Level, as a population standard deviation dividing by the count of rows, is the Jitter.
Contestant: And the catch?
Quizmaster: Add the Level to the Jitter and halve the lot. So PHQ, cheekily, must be 5.48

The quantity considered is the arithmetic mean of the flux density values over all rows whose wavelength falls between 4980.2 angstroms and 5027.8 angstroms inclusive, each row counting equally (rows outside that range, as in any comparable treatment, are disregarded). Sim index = 11.5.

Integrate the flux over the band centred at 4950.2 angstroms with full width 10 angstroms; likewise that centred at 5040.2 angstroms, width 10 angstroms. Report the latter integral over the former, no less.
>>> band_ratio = 1.01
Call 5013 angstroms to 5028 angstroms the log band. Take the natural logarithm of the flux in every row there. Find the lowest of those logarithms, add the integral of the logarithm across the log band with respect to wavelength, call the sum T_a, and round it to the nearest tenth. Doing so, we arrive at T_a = 37.9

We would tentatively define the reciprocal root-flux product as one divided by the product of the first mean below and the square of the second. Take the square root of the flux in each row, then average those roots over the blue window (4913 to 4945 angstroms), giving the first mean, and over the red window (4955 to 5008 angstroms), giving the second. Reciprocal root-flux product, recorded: 0.0265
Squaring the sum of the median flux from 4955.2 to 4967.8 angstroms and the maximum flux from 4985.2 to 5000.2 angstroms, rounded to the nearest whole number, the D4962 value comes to 582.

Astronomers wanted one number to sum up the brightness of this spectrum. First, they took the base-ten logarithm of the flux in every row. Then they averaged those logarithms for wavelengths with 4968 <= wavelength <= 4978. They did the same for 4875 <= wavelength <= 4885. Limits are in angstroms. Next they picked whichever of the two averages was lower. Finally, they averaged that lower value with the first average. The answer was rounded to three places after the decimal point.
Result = 1.012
